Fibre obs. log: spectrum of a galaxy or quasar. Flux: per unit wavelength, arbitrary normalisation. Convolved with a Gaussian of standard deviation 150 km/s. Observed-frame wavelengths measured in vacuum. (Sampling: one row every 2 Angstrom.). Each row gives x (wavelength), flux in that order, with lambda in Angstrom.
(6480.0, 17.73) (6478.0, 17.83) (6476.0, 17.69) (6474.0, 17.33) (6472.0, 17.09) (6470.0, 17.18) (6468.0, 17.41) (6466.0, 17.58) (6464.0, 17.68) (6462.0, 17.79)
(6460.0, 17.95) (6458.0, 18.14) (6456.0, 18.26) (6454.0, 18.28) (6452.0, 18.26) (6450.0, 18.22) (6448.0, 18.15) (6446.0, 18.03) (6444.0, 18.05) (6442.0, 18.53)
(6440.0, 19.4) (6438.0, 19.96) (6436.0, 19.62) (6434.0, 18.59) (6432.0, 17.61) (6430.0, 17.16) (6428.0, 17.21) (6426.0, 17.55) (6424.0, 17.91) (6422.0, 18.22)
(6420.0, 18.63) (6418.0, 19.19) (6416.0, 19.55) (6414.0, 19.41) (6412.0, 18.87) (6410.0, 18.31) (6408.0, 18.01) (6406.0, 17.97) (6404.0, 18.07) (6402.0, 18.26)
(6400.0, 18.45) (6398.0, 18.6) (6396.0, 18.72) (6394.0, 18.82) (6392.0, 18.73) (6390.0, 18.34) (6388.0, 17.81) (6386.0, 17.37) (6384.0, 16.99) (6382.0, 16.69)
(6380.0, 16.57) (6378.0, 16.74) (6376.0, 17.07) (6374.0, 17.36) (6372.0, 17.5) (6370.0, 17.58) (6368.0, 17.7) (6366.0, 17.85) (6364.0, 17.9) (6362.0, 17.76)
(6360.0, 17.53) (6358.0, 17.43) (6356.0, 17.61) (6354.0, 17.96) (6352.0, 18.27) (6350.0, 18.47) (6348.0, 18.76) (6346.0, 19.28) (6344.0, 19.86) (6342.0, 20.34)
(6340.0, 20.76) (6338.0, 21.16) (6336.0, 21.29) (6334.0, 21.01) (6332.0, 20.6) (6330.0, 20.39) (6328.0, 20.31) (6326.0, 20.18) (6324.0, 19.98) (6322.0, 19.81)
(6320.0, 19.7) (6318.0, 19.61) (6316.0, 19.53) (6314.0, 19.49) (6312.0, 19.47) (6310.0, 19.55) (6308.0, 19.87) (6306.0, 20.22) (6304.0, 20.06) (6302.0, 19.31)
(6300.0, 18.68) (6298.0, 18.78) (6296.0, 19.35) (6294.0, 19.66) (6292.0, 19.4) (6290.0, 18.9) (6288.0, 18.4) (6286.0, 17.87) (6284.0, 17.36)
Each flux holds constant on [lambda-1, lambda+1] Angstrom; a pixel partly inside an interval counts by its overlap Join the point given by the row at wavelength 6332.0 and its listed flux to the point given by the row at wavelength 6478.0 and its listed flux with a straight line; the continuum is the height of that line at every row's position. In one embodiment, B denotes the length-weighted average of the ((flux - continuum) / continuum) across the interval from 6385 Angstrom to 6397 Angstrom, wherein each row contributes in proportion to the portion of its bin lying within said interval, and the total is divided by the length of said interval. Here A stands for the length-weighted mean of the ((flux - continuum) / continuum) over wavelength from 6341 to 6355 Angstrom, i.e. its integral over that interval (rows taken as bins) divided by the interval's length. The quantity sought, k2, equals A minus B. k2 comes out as -0.004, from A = -0.064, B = -0.06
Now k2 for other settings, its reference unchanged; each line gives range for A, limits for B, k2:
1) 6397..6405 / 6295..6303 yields 0.054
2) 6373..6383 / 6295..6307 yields -0.060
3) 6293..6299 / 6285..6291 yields 0.047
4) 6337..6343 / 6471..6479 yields 0.037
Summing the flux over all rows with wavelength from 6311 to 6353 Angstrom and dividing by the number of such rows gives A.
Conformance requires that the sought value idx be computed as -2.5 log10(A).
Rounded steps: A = 19.9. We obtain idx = -3.25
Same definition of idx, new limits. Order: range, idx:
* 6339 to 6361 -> -3.18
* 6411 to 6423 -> -3.20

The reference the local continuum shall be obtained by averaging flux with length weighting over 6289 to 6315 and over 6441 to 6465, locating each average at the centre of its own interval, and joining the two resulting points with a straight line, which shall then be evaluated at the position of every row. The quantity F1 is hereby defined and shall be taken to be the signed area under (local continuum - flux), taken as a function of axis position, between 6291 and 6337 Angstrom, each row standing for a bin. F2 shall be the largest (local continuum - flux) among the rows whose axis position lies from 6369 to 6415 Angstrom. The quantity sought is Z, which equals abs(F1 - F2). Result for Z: 25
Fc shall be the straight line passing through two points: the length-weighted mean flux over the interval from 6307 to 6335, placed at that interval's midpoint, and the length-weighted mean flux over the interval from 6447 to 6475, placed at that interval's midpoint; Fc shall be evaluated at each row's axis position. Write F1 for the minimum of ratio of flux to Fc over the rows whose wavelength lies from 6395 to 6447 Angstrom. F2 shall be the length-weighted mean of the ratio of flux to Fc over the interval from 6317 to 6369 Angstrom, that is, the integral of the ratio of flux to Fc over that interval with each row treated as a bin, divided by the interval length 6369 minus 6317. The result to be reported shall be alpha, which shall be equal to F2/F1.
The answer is 1.05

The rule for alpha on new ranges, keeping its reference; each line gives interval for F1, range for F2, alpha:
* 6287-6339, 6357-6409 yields 1.04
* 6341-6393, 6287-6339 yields 1.13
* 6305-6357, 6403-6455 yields 1.11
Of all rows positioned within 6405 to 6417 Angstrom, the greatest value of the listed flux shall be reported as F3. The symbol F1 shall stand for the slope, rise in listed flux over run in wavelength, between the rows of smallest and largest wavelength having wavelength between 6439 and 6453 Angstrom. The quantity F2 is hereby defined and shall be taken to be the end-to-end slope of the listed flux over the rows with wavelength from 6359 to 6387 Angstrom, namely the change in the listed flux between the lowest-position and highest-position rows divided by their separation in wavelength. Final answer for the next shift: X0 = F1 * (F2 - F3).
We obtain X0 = 1.9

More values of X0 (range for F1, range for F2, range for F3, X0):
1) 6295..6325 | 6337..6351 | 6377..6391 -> -0.4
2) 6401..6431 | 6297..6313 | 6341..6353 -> 0.8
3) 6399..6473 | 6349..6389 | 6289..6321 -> 0.4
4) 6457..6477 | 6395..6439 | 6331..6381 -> 0.5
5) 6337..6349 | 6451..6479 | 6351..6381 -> 4.4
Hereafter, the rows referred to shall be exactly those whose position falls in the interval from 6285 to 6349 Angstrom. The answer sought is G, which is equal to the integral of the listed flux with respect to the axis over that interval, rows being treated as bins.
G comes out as 1263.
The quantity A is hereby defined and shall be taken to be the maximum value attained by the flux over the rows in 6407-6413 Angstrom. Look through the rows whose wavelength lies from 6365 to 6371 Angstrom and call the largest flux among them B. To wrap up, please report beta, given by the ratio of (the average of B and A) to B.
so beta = 1.03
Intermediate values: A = 18.87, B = 17.85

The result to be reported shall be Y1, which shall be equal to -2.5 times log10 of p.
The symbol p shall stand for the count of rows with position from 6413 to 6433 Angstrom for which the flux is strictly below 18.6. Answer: -1.95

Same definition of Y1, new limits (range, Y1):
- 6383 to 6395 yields -1.51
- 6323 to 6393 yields -3.31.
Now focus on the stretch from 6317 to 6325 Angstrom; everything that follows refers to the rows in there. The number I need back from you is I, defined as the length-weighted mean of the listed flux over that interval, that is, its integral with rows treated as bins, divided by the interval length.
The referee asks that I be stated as 19.8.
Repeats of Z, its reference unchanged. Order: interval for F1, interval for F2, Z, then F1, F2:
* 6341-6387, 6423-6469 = 47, 48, 1.15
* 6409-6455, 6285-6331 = 9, -8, 1.71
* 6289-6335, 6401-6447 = 19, -17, 1.15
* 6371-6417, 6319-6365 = 27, 29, 1.52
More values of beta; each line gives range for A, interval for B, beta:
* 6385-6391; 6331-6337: 0.93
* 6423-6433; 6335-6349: 0.92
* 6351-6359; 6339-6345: 0.94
